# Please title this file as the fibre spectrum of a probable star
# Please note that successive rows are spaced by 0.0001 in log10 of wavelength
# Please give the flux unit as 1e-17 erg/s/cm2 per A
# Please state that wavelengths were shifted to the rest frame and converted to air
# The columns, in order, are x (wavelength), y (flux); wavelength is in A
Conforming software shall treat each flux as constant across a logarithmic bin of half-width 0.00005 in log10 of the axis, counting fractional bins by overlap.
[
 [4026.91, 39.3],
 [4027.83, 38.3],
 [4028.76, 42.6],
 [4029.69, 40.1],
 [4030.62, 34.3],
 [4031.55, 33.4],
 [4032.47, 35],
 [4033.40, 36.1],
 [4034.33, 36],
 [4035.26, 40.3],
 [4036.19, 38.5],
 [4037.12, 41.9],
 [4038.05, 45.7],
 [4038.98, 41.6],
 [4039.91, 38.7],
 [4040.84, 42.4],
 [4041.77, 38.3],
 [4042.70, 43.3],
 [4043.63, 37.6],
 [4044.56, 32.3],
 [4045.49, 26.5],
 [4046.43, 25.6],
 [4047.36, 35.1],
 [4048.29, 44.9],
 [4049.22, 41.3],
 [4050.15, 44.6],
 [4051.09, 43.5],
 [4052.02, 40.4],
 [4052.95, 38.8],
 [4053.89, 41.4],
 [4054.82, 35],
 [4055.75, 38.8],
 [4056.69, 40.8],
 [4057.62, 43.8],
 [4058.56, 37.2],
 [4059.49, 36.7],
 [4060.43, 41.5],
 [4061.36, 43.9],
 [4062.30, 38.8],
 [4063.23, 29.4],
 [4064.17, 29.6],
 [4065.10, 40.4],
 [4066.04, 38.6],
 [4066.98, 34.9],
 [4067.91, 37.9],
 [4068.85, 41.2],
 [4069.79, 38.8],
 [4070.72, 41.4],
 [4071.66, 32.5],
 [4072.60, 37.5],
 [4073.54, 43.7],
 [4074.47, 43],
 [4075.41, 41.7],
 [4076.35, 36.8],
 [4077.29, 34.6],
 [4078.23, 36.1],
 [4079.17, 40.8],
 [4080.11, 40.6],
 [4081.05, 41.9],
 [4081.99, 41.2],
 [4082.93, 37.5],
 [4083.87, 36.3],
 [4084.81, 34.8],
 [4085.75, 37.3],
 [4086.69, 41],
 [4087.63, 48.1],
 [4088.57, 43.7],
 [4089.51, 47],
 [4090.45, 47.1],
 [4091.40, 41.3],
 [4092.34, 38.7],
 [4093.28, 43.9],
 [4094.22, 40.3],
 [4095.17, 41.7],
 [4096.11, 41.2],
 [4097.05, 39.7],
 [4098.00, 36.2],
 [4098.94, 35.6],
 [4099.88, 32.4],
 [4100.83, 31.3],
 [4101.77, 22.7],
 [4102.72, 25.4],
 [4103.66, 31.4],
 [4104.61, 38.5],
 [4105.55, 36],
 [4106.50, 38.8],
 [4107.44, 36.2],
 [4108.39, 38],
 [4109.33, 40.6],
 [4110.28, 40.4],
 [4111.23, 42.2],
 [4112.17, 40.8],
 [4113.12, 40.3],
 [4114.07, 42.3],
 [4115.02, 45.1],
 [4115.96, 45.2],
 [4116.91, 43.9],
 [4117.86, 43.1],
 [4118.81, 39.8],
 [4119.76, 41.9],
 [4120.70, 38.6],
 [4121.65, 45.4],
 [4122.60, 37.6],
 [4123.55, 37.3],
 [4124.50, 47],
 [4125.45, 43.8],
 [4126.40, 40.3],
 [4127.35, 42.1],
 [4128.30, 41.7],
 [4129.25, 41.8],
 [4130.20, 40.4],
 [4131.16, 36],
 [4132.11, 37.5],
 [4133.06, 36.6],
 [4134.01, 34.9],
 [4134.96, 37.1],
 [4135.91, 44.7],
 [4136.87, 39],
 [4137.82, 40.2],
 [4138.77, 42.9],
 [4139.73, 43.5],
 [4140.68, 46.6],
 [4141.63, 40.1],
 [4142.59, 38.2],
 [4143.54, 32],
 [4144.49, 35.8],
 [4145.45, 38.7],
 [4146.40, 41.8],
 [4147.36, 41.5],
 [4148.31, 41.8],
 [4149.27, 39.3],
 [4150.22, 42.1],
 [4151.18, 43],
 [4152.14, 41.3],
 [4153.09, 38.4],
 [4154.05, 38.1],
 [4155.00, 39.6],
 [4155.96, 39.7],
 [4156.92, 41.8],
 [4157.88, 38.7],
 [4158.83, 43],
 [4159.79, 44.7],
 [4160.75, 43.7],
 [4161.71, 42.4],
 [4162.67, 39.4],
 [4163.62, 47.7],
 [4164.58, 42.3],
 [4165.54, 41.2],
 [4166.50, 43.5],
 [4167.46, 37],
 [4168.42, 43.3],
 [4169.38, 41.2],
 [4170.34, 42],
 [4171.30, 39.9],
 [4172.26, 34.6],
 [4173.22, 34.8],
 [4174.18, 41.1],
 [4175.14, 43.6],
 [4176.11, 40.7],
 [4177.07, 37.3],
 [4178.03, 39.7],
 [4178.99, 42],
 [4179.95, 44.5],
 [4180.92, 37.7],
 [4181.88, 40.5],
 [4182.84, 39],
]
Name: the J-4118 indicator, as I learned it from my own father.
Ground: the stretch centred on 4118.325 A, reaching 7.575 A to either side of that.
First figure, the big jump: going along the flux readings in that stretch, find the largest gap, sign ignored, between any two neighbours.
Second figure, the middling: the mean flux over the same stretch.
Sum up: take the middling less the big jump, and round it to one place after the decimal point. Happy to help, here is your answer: 32.4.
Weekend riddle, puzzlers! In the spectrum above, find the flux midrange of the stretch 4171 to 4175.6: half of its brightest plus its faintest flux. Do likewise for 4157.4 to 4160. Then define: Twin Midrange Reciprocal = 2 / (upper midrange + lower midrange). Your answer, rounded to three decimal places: 0.025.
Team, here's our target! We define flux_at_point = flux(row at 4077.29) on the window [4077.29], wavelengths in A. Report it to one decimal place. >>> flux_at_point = 34.6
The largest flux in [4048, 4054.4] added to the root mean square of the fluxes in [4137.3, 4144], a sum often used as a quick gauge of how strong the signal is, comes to 86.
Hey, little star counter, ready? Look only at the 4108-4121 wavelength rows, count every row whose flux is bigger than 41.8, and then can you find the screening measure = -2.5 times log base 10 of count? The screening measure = -2.1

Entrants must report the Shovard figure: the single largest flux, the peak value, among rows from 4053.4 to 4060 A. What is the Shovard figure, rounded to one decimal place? 43.8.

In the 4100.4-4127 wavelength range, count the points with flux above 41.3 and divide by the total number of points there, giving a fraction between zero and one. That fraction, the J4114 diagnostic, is 0.357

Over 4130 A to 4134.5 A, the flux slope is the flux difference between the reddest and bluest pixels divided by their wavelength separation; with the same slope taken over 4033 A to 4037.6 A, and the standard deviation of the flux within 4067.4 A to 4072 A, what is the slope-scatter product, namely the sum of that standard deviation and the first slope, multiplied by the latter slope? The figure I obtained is 3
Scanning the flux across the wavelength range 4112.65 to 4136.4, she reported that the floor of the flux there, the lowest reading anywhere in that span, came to 34.9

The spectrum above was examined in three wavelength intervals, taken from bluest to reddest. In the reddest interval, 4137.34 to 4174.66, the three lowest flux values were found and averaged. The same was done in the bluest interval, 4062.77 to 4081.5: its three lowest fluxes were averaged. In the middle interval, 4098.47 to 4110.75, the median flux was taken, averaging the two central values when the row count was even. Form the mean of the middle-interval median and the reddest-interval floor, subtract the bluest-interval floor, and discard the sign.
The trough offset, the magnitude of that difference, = 4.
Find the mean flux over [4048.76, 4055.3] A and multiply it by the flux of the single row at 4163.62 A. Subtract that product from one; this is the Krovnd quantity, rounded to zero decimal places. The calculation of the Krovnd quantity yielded -1941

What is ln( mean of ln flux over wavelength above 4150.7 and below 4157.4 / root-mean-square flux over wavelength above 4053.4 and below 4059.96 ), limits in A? -2.36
